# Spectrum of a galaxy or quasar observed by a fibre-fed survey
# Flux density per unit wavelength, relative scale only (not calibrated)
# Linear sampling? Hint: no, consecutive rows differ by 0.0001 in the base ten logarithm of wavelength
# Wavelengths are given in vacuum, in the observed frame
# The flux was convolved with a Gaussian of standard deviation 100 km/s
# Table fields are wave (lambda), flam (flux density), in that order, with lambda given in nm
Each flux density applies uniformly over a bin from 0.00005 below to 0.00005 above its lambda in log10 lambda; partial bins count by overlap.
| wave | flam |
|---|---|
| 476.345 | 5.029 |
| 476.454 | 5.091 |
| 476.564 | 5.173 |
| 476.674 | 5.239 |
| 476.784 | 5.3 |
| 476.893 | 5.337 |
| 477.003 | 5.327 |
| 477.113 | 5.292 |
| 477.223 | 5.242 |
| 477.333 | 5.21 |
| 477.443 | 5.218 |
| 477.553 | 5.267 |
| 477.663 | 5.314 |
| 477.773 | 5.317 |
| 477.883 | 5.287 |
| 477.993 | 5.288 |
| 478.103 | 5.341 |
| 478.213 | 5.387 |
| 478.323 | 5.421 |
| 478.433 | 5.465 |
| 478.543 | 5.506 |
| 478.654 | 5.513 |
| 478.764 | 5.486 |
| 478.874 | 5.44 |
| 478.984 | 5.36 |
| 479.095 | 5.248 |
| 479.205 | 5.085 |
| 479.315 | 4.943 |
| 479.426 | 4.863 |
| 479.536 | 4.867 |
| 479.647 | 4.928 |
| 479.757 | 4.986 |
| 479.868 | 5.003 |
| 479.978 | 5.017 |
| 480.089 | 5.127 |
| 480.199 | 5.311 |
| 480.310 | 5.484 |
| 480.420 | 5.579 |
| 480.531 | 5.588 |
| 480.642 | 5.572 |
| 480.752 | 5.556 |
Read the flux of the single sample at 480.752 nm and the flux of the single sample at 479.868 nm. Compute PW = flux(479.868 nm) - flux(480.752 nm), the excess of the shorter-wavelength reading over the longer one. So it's -0.6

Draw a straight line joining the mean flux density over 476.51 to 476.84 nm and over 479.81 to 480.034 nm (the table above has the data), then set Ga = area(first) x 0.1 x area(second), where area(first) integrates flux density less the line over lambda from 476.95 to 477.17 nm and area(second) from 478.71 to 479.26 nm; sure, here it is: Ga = 0.0003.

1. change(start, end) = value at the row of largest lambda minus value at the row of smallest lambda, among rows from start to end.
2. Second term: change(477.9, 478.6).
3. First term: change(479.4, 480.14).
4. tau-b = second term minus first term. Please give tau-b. -0.05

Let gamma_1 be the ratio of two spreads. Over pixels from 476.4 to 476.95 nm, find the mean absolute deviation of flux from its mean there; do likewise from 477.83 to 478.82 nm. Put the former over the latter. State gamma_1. 1.0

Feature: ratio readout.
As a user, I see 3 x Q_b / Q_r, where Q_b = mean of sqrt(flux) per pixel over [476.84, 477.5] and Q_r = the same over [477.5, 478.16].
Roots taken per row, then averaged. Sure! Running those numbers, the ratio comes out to 2.99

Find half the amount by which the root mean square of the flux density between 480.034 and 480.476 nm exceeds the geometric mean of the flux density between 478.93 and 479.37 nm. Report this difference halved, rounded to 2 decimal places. 0.11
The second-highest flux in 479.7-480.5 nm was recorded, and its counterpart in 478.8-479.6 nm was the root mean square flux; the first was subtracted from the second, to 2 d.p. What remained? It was -0.36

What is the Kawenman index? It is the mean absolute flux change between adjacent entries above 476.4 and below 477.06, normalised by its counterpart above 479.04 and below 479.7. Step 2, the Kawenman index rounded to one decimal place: 0.6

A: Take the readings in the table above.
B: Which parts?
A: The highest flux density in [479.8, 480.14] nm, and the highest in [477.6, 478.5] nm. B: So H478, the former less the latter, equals -0.34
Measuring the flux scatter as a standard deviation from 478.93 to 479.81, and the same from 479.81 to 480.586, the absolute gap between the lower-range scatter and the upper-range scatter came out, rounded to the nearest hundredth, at 0.07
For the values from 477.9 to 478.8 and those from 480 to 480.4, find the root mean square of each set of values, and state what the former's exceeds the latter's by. 0.12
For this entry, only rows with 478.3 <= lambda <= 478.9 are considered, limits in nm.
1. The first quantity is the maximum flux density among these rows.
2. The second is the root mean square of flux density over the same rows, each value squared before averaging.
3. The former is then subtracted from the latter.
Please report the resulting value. -0.041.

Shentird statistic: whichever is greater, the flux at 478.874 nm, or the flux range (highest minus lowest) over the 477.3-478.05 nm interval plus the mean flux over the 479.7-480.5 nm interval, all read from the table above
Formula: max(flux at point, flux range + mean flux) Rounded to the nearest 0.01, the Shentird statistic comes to 5.44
